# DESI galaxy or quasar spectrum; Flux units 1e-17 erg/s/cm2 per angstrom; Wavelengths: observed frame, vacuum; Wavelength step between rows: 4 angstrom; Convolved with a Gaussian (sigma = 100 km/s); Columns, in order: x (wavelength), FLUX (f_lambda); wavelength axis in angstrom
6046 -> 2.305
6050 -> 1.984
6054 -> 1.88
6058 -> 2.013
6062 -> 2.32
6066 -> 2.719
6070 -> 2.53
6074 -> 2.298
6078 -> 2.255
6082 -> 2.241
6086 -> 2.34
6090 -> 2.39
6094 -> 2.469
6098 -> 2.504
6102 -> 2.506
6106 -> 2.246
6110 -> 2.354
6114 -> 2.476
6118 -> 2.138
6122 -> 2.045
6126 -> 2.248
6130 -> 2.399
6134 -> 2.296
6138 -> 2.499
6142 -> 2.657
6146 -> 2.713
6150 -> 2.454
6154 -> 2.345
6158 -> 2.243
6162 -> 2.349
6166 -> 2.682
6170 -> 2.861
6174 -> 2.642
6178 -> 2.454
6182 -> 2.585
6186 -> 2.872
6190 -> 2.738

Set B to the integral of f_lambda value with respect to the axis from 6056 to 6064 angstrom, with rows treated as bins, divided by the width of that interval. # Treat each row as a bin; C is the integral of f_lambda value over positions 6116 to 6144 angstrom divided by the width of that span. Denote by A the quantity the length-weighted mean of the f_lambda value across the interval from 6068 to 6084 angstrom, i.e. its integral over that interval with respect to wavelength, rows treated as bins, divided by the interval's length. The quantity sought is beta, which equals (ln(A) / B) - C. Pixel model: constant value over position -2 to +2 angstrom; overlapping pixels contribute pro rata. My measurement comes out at -1.94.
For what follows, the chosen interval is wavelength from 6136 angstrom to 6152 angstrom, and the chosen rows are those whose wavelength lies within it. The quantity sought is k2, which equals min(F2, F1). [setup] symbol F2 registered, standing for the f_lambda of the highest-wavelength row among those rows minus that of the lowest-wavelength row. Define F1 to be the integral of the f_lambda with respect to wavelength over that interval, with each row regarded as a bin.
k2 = 0.0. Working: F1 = 41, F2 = 0.0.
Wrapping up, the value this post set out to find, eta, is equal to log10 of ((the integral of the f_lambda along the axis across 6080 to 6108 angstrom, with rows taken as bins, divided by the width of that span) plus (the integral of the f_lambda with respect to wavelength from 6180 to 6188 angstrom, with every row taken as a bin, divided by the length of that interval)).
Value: 0.709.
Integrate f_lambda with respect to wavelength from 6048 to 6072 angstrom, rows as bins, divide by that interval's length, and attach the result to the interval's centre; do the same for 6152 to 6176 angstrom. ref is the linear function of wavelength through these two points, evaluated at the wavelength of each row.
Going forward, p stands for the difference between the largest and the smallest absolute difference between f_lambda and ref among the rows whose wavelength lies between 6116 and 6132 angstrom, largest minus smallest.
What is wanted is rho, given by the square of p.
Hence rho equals 0.11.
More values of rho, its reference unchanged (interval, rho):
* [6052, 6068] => 0.15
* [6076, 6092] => 0.00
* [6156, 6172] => 0.03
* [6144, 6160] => 0.05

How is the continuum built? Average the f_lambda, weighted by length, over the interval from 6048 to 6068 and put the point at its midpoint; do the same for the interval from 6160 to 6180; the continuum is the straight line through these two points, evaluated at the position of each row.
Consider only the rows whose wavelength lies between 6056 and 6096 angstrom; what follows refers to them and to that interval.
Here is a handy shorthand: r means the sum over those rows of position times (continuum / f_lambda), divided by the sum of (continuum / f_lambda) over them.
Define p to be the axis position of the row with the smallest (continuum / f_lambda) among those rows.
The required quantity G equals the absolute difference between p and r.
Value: 10.0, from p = 6066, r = 6076.0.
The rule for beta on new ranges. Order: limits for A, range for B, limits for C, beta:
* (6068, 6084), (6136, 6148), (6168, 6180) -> -2.33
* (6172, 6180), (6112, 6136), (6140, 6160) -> -2.07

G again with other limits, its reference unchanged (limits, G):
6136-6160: 2.4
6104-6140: 8.0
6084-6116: 2.1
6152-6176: 6.4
